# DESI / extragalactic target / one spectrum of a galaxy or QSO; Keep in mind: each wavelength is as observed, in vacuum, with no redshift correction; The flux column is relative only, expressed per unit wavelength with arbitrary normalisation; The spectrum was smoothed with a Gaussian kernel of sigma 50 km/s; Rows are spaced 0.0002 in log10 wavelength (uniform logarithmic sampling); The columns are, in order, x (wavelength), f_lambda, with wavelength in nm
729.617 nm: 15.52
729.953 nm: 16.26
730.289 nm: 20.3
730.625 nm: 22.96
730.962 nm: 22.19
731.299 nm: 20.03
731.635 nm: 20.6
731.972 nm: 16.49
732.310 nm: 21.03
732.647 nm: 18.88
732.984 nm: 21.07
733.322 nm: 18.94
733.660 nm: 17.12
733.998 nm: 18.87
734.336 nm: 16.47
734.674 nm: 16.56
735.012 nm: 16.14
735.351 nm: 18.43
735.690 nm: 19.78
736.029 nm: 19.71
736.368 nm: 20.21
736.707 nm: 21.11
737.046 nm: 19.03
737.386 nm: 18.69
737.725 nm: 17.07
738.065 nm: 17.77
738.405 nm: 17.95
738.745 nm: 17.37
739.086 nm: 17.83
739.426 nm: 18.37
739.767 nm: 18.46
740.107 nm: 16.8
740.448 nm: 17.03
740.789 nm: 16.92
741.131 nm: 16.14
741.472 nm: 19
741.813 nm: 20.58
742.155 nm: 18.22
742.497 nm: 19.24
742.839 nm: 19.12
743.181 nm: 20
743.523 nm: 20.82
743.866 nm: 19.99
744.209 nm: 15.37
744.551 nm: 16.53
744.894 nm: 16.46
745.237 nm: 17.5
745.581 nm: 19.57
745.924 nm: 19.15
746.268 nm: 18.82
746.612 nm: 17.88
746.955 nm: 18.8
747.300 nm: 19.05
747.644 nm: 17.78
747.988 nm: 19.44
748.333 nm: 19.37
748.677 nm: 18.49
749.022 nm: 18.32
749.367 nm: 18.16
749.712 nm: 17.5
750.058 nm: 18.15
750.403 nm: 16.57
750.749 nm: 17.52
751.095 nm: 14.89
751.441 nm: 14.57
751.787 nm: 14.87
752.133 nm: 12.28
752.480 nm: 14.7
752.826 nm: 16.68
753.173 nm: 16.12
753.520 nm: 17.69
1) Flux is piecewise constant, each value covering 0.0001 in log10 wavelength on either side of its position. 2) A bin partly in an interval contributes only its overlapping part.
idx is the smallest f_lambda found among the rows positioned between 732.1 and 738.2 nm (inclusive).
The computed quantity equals 16.14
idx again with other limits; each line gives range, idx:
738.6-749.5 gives 15.37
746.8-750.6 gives 16.57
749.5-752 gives 14.57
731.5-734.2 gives 16.49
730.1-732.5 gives 16.49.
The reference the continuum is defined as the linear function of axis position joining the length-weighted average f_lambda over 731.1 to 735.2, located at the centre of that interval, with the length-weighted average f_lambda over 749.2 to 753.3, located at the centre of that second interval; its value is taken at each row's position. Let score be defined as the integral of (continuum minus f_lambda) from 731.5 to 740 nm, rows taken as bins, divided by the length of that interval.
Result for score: -0.4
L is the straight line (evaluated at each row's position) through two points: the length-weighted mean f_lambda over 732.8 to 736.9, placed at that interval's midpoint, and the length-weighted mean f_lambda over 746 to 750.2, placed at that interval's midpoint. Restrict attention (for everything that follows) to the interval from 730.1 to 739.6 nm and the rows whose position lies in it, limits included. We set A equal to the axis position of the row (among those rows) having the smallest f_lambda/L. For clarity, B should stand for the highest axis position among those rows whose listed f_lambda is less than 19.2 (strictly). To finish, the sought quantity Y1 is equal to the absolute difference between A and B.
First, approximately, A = 735.012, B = 739.426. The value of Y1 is 4.41 nm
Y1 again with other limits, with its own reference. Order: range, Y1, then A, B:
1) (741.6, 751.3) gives 0.00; 751.095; 751.095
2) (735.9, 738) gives 0.00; 737.725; 737.725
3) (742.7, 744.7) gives 0.34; 744.209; 744.551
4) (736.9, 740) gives 2.04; 737.725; 739.767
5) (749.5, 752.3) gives 0.00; 752.133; 752.133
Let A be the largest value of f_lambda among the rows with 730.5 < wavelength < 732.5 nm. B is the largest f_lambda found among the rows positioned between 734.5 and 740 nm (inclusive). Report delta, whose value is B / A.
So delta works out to 0.92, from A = 22.96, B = 21.11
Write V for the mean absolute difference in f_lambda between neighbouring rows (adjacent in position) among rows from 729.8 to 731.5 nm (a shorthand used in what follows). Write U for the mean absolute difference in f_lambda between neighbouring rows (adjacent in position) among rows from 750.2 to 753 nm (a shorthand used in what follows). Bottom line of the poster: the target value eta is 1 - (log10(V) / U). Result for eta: 0.8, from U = 1.6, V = 2.4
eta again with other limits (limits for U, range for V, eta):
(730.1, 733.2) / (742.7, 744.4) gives 0.9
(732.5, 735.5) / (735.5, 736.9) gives 1.2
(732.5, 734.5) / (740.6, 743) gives 0.9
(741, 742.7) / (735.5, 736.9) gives 1.2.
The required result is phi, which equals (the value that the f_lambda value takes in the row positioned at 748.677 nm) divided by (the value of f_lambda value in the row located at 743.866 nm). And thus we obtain 0.92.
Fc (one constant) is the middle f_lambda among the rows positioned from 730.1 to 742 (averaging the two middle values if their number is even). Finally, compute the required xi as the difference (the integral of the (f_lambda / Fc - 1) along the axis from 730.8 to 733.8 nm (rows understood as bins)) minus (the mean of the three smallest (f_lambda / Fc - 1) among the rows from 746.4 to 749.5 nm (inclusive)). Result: 0.19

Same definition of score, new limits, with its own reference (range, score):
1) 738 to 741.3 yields 0.2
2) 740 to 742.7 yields -0.6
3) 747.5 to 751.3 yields -1.6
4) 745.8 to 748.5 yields -2.2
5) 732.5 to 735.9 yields 0.2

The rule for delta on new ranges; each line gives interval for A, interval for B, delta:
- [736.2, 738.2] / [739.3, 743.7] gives 0.99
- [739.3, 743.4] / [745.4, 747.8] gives 0.95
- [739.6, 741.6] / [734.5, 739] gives 1.11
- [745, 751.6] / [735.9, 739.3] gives 1.08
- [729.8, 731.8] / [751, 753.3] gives 0.73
